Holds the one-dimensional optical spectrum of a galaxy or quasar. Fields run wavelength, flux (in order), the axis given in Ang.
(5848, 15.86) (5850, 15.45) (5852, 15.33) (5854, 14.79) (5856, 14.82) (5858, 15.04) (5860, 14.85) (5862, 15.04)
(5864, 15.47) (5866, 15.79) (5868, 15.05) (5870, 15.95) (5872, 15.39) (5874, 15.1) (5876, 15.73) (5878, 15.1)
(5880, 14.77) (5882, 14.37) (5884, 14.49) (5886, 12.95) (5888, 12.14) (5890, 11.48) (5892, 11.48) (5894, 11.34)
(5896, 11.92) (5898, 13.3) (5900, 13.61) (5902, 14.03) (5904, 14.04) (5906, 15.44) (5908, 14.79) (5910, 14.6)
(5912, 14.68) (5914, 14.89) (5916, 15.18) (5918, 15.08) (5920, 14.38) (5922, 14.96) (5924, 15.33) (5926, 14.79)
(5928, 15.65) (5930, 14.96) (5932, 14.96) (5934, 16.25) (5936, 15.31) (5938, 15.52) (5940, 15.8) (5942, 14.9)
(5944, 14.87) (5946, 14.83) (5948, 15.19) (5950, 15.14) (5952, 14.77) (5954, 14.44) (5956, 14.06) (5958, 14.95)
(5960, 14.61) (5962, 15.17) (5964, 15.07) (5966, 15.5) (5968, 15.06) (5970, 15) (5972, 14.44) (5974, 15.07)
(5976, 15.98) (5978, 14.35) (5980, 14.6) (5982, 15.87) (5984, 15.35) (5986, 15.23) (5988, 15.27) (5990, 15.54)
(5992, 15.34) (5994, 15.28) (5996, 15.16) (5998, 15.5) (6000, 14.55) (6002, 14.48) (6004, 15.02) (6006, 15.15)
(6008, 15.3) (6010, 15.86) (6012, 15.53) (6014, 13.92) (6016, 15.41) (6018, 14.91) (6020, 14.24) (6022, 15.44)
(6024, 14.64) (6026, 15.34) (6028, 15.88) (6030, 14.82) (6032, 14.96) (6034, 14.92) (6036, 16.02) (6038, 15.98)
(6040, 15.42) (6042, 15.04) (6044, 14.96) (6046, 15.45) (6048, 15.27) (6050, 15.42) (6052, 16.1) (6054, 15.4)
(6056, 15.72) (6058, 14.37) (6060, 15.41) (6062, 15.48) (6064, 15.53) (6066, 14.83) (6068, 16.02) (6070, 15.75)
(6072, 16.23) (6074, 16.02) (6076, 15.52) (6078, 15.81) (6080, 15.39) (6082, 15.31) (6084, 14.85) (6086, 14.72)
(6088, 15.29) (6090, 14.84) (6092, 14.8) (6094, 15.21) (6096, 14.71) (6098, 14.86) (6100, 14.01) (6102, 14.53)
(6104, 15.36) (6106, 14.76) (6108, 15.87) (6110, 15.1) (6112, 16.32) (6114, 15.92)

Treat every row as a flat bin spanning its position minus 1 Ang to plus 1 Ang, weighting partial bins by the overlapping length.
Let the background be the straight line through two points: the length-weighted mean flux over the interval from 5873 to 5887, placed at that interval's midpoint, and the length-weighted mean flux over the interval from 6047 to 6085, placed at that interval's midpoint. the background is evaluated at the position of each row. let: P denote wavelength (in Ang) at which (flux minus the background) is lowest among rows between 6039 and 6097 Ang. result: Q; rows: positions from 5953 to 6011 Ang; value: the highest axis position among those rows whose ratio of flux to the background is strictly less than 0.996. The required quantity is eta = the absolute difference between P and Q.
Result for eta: 52 Ang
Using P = 6058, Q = 6006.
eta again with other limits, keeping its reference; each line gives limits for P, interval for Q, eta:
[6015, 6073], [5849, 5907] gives 154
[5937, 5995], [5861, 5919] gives 44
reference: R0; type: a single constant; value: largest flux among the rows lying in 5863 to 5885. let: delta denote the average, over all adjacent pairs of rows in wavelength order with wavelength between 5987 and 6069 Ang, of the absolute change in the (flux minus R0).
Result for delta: 0.539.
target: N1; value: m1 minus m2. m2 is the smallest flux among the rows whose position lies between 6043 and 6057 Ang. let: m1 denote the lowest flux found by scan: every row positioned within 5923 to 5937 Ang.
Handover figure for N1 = -0.2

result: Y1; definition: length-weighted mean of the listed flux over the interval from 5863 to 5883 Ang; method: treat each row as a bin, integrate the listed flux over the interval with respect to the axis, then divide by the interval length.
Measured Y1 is 15.3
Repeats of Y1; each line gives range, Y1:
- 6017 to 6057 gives 15.3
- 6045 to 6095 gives 15.4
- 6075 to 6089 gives 15.3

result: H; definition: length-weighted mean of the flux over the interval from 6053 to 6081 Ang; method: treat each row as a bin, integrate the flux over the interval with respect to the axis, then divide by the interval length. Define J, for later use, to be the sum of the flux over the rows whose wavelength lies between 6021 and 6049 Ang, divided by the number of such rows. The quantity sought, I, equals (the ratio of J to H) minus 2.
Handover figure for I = -1.02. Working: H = 15.5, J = 15.3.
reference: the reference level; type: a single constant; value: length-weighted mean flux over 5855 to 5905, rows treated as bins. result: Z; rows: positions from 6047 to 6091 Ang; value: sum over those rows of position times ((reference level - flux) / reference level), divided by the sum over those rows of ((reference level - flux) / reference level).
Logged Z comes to 6068.0 Ang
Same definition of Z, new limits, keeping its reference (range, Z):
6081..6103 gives 6090.0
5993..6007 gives 5999.5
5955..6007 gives 5982.4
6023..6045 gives 6034.4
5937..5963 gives 5947.8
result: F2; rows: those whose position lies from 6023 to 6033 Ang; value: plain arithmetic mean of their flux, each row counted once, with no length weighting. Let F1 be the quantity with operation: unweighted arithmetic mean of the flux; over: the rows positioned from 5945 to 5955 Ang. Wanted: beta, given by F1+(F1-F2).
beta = 14.6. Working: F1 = 14.9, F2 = 15.1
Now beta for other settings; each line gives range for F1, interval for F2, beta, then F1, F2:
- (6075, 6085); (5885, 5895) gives 18.9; 15.4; 11.9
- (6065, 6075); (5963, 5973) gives 16.5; 15.8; 15.0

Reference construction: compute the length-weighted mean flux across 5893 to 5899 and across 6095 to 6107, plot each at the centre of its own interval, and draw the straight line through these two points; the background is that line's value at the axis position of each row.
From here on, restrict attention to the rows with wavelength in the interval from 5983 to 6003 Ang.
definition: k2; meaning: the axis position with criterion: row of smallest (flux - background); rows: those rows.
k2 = 6002 Ang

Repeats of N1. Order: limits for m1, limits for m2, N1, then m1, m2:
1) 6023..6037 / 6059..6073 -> -0.2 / 14.64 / 14.83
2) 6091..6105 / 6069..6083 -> -1.3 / 14.01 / 15.31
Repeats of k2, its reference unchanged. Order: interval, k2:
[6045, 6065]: 6058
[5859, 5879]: 5860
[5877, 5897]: 5894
